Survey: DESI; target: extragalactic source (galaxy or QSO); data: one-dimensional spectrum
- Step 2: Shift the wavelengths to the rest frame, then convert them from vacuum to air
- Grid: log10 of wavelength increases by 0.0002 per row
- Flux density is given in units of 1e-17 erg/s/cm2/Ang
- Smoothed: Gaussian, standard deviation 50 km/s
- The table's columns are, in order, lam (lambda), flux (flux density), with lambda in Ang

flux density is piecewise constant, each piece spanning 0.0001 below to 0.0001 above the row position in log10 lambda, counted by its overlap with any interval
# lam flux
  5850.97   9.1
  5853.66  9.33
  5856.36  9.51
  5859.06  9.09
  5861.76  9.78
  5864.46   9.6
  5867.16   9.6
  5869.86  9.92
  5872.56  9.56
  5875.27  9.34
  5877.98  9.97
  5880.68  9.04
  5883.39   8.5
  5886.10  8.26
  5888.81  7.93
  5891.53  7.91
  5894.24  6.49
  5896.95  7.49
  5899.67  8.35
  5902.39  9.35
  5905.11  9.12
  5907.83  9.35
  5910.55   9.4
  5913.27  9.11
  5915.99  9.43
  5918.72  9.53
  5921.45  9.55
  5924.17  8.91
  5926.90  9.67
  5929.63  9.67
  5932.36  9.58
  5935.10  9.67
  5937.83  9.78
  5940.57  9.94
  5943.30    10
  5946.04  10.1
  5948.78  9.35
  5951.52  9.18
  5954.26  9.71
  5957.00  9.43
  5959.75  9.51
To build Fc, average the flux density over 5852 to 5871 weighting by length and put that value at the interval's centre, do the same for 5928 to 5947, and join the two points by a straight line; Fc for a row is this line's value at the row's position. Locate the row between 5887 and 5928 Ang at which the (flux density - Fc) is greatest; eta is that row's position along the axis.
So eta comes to 5926.90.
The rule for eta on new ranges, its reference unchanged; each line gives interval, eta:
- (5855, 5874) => 5869.86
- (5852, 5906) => 5877.98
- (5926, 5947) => 5946.04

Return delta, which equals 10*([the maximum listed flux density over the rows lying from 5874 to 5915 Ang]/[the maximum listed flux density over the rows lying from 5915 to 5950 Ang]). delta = 9.9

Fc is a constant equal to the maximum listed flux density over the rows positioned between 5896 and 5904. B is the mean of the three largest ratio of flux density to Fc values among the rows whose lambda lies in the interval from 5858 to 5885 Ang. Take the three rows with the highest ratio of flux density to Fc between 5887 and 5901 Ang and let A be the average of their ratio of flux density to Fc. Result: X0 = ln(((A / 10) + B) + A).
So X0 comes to 0.70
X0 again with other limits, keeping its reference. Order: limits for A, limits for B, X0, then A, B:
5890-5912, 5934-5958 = 0.78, 1.00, 1.07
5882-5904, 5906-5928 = 0.72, 0.93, 1.02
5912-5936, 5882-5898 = 0.70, 1.03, 0.88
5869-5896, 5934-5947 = 0.80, 1.05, 1.07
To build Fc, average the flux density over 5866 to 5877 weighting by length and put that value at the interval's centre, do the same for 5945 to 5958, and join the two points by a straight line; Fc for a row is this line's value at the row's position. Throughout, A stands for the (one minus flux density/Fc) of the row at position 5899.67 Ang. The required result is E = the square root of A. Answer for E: 0.36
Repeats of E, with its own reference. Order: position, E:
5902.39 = 0.16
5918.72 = 0.07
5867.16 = 0.04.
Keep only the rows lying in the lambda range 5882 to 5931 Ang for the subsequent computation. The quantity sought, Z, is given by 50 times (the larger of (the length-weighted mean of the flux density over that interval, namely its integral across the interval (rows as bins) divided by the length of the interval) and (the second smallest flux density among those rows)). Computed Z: 439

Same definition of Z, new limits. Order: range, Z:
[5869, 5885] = 468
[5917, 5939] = 477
